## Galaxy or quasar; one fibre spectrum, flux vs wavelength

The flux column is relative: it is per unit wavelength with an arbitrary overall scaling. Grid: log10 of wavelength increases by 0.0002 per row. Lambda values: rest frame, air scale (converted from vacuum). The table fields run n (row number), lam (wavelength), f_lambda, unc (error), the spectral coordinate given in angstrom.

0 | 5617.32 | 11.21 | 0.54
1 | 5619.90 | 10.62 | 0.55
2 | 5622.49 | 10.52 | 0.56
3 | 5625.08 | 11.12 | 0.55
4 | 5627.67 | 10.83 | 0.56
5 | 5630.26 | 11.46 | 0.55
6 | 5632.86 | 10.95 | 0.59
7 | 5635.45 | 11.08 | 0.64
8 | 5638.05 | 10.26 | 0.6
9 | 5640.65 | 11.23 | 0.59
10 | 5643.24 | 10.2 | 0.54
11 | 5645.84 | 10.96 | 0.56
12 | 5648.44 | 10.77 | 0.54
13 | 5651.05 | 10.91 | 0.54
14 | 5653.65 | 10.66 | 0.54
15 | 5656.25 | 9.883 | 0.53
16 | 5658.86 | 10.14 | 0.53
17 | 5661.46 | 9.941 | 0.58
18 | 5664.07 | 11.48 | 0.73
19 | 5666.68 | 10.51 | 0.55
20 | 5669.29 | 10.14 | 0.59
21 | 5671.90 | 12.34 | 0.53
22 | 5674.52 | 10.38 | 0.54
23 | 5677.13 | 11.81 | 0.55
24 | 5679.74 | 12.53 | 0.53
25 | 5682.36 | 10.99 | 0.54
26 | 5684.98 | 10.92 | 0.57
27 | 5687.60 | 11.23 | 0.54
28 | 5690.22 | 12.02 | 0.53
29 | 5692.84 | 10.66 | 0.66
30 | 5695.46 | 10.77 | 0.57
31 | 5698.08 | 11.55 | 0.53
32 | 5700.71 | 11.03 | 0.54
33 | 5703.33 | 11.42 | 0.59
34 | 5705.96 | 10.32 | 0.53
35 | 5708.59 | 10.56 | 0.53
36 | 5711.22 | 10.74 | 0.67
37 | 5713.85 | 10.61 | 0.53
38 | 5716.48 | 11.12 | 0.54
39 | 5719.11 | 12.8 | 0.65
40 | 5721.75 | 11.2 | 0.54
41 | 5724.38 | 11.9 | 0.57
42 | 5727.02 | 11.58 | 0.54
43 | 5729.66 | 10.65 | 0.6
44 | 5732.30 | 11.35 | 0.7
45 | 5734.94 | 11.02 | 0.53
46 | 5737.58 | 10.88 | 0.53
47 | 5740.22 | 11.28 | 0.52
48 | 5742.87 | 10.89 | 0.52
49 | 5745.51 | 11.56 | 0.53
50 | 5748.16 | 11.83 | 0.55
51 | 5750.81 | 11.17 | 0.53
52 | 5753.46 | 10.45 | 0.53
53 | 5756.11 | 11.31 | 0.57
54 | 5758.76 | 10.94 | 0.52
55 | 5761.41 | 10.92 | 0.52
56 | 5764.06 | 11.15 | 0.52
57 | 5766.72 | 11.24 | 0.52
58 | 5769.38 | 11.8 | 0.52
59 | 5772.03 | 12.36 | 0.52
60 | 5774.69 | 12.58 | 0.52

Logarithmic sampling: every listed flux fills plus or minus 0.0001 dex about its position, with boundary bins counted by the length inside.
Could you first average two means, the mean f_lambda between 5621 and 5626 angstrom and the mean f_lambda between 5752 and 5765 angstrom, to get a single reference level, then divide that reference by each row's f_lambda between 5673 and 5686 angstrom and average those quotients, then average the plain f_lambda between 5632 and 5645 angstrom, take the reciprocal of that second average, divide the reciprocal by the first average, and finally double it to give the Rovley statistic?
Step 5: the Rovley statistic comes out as 0.193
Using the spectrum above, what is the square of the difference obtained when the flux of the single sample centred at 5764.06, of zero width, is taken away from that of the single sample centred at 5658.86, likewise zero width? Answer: 1.0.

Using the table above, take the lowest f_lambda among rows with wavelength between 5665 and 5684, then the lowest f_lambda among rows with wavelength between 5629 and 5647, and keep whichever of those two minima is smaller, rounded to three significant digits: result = 10.1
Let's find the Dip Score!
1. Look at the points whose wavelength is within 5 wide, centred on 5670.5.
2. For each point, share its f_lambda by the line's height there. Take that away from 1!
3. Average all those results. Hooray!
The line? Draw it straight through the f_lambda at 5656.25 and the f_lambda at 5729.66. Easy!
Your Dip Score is -0.12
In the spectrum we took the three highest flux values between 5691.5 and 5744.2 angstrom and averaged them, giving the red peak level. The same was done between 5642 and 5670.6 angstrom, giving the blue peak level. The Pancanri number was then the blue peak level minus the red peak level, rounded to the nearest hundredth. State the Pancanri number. -0.98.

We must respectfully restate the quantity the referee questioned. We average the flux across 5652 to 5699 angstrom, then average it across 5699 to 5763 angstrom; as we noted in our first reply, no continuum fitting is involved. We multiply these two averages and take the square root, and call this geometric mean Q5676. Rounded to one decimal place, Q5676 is 11.1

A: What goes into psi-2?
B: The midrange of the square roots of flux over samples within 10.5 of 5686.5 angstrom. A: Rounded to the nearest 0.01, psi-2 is 3.40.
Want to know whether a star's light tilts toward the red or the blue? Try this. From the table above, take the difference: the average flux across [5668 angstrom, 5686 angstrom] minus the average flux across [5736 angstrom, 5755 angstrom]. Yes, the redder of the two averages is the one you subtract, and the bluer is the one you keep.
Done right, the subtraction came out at 0.2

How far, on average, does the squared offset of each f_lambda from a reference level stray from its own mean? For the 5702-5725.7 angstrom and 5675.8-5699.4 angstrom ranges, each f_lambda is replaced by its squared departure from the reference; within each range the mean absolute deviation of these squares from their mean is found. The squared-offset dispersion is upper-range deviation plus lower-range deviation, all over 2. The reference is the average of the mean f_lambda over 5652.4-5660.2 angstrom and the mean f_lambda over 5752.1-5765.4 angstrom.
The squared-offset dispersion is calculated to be 1.01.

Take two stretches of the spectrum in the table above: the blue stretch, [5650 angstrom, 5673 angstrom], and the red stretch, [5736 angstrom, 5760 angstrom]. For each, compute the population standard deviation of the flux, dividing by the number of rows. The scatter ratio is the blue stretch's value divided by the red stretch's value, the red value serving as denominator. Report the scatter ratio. 2.0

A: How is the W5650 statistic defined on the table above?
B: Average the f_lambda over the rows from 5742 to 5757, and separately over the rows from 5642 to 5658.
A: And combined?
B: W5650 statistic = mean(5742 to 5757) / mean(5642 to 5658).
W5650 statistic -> 1.06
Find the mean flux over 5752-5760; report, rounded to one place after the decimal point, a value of 10.9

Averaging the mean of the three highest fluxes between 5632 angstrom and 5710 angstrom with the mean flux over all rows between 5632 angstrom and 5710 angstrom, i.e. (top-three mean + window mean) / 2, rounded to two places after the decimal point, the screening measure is 11.61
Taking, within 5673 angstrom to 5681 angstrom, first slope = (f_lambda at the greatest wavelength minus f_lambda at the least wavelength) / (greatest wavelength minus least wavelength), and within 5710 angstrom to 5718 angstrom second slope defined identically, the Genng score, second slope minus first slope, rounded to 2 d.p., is -0.34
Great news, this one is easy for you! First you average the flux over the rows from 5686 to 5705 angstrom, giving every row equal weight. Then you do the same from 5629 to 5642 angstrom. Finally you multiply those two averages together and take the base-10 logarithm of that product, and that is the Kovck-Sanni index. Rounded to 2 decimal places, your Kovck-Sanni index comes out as 2.09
